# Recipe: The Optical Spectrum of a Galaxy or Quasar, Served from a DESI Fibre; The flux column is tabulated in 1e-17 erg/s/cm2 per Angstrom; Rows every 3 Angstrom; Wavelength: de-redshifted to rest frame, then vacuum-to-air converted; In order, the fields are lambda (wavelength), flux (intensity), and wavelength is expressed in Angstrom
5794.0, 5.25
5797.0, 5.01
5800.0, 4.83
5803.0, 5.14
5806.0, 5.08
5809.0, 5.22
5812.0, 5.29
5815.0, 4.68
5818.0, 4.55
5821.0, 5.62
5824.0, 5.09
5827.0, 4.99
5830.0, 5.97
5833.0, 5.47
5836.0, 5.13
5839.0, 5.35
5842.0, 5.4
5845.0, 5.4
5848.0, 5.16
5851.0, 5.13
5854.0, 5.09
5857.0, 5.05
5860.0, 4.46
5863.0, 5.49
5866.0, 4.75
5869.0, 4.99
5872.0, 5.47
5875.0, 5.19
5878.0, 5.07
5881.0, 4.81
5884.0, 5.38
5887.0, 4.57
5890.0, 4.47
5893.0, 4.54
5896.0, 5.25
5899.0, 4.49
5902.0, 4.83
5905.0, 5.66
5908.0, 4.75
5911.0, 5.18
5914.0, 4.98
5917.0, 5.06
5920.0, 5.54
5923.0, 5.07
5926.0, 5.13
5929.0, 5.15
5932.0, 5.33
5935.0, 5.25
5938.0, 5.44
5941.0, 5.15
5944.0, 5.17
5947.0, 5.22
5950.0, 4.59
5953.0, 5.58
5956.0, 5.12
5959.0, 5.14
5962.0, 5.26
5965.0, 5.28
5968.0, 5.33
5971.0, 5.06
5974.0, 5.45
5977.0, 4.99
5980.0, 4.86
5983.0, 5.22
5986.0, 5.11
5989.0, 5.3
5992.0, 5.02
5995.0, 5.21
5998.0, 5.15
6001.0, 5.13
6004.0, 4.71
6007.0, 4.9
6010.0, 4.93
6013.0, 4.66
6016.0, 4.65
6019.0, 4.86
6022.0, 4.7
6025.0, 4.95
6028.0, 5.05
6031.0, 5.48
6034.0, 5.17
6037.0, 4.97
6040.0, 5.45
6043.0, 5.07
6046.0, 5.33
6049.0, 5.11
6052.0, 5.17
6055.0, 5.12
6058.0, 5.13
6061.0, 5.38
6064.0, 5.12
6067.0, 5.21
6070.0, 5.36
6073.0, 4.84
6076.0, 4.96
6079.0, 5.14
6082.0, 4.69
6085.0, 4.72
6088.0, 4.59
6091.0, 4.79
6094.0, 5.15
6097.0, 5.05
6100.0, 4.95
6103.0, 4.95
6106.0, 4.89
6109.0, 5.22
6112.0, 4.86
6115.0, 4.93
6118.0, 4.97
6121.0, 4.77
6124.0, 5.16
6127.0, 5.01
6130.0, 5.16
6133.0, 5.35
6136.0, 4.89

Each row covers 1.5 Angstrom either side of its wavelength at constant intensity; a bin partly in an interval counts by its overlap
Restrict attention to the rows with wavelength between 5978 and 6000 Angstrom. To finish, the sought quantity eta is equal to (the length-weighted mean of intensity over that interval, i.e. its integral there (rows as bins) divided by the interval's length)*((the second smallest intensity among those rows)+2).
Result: 36.0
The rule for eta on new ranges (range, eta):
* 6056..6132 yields 33.5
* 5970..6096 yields 33.5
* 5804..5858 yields 34.8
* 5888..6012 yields 33.1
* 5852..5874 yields 34.1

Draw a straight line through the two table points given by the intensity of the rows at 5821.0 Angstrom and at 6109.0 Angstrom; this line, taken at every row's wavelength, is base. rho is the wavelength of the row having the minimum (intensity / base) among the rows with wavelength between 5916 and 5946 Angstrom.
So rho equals 5917.0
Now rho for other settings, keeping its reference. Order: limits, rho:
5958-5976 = 5971.0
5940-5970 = 5950.0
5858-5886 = 5860.0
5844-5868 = 5860.0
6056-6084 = 6082.0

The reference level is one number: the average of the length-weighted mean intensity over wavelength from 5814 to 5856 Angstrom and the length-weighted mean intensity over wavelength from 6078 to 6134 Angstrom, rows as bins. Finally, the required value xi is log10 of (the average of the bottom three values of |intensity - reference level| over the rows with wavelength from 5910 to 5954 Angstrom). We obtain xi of -1.52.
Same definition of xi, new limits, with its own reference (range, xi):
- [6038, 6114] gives -1.64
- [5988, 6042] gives -1.33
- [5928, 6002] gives -1.58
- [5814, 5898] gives -2.13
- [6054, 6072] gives -1.49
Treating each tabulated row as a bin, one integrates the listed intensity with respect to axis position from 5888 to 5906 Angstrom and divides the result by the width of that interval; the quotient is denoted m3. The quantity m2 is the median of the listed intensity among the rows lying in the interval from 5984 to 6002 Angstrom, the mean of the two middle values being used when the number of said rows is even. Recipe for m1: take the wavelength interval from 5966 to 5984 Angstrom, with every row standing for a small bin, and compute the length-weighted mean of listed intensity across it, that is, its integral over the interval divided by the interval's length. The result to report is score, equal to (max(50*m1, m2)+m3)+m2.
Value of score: 268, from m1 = 5.15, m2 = 5.14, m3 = 4.8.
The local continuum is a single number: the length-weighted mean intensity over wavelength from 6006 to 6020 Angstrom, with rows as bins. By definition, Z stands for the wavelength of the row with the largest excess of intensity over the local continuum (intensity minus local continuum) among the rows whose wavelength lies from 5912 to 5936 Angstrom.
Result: 5920.0 Angstrom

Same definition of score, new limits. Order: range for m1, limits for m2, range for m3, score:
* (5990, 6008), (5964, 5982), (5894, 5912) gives 262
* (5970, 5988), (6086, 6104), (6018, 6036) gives 266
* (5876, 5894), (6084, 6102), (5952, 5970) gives 251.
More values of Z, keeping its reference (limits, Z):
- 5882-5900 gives 5884.0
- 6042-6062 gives 6061.0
